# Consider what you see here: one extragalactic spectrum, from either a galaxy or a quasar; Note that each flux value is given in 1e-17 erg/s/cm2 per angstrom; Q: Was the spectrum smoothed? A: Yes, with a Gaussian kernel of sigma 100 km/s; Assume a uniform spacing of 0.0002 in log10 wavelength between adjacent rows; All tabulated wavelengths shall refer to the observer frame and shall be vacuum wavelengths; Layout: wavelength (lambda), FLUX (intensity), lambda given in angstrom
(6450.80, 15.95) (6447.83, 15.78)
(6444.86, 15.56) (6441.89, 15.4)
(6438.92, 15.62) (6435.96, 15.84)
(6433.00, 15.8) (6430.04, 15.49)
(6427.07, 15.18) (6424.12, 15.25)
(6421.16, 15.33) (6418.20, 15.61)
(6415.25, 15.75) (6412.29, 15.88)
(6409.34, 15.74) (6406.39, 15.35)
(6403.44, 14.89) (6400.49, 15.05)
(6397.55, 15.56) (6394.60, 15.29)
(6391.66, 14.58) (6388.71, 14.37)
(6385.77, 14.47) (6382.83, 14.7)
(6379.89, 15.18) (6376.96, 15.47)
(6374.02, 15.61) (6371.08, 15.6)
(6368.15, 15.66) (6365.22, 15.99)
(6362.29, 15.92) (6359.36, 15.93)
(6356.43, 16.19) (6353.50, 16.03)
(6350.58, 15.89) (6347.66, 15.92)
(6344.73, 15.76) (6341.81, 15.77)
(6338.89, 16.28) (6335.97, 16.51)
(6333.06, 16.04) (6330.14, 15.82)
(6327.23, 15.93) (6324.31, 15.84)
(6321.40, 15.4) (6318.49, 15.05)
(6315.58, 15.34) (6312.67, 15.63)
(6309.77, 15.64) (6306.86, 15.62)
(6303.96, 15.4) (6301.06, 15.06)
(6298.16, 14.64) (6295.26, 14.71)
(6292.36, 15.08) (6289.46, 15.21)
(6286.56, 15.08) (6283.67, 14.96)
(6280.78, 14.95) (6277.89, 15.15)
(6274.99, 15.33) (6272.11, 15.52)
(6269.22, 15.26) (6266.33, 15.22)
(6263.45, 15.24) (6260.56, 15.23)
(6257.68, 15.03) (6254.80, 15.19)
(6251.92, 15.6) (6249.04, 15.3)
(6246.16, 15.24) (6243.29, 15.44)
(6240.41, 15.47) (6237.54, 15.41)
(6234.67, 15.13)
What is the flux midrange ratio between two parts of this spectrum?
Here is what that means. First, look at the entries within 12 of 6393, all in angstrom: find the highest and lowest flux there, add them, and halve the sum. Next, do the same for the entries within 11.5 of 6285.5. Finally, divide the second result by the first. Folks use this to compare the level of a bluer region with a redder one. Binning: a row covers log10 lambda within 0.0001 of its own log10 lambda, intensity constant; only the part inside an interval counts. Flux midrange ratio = 1.00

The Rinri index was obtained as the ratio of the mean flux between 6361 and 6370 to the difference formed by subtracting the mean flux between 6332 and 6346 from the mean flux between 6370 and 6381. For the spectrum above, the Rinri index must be -26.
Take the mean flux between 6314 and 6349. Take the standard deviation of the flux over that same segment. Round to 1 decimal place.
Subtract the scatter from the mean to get 15.4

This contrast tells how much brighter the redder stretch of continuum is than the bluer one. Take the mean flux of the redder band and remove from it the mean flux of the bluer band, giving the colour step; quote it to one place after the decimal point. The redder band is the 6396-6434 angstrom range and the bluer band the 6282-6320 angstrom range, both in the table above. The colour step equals 0.3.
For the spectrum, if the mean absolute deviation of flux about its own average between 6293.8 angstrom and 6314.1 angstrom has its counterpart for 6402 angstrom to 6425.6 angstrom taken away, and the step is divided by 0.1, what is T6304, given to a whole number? 1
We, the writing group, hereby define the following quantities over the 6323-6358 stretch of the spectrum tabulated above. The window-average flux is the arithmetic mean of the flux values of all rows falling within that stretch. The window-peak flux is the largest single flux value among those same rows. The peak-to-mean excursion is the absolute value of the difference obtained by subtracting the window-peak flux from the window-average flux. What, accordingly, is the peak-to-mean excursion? 0.51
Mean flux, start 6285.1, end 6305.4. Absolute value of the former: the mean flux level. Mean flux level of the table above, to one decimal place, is 15.0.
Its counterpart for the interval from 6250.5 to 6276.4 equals 15.3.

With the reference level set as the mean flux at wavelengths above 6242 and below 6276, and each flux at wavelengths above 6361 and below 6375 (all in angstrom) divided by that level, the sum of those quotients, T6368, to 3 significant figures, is 5.15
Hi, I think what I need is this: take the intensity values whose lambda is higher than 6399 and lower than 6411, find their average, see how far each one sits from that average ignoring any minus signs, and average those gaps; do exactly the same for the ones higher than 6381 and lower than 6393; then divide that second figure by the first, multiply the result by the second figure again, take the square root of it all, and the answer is 0.21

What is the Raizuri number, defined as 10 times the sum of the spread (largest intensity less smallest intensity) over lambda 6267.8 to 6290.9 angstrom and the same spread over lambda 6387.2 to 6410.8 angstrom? 19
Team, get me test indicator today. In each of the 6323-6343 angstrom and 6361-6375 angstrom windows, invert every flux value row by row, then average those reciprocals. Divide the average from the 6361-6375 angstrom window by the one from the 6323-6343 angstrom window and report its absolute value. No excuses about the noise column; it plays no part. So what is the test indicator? 1.017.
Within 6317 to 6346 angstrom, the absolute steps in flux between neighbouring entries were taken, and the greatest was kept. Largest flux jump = 0.510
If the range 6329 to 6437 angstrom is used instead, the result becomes 0.710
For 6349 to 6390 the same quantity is 0.480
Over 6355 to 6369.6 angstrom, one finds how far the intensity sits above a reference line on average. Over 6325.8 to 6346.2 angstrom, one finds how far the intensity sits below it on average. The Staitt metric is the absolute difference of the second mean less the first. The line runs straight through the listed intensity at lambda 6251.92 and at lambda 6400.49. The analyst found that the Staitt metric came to 1.5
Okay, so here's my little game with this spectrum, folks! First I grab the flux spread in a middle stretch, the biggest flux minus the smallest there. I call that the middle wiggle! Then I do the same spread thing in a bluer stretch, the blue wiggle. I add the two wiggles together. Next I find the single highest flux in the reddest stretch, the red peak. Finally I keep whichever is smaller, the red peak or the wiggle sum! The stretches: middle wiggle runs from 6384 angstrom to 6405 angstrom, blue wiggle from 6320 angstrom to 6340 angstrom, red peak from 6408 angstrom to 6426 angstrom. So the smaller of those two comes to 2.3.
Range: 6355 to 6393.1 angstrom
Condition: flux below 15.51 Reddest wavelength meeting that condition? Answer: 6391.66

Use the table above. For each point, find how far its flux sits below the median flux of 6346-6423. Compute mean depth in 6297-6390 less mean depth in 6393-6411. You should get -0.27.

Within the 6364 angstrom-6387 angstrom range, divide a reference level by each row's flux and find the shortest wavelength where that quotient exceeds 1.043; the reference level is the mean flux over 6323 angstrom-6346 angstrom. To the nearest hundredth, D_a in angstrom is 6379.89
